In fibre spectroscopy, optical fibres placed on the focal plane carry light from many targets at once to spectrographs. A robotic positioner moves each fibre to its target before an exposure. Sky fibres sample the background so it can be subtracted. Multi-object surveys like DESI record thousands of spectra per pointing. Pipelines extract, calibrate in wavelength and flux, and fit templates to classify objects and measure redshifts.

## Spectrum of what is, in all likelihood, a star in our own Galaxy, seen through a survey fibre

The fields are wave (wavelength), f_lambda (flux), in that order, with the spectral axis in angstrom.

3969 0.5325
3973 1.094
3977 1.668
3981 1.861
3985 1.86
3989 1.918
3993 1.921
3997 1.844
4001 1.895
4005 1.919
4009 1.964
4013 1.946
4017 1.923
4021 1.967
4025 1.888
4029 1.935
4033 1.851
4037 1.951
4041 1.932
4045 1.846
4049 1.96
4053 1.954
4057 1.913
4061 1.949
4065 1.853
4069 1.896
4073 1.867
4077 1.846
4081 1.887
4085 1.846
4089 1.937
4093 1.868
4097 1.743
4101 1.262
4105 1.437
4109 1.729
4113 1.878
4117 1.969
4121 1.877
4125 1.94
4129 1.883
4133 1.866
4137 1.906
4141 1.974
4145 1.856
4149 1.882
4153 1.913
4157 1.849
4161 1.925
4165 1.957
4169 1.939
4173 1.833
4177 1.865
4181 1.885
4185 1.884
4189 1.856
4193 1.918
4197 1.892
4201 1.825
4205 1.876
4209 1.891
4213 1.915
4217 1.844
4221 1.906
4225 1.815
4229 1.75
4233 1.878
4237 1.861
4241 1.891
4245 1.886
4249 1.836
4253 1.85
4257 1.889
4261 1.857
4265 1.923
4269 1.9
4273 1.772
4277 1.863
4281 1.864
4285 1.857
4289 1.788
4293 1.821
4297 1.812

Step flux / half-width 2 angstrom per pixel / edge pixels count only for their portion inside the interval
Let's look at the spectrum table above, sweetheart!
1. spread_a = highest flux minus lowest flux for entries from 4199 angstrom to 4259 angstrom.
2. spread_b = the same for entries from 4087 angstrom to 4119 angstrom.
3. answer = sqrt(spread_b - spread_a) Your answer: 0.736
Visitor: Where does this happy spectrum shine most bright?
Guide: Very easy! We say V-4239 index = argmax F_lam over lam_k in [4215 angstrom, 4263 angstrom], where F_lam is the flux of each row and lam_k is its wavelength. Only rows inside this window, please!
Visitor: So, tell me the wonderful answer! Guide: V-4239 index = 4221 angstrom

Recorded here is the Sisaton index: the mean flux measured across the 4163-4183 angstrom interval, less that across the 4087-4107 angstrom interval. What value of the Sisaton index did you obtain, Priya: 0.25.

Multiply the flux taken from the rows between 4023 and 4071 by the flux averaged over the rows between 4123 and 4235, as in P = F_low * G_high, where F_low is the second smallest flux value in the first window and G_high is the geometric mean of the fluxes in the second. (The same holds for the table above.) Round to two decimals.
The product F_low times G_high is 3.48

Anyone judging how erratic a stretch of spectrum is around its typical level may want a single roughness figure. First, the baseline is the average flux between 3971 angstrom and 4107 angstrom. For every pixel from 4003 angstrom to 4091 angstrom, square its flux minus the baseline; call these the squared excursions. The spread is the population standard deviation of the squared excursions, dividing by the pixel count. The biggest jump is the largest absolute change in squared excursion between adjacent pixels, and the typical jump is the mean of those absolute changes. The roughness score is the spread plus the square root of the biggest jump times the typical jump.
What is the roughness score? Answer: 0.016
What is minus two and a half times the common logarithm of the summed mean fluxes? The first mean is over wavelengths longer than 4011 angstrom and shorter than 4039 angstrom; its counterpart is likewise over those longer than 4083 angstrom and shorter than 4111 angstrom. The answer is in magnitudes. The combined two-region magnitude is -1.39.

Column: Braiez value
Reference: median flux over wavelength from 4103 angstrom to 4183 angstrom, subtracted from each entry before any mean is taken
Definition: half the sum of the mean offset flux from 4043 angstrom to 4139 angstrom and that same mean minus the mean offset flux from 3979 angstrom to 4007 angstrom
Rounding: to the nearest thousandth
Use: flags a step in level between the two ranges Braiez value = -0.047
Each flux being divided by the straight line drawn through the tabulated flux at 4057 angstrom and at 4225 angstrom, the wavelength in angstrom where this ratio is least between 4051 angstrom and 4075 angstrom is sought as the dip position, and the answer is 4065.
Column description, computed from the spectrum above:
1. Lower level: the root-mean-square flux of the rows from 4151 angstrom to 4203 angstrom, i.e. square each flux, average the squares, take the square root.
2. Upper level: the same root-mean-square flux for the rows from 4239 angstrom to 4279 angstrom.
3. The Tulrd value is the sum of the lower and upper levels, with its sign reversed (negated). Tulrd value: -3.76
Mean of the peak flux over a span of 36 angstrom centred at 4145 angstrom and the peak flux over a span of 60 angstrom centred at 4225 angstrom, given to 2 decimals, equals 1.94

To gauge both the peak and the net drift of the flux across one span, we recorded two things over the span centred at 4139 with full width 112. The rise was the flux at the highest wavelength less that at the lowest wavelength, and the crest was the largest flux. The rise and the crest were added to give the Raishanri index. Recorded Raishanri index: 2.05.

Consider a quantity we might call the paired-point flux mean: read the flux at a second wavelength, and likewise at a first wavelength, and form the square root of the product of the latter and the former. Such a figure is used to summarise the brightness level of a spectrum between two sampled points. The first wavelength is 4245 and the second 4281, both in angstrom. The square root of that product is 1.87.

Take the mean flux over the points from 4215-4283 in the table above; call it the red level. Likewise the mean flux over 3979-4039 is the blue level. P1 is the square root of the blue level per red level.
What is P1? 1.014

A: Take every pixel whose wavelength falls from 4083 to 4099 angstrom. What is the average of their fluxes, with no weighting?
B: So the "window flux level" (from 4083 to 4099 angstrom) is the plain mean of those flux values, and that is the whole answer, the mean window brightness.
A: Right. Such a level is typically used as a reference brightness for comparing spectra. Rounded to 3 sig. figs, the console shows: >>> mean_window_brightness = 1.85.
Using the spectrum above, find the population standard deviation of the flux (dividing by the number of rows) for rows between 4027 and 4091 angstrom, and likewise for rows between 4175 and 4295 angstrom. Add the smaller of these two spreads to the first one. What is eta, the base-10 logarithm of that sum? -1.07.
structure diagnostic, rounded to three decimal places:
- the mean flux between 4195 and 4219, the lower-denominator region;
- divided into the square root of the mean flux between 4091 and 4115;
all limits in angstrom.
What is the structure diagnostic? 0.686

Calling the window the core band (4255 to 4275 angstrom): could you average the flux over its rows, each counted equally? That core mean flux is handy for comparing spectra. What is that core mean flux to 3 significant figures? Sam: 1.87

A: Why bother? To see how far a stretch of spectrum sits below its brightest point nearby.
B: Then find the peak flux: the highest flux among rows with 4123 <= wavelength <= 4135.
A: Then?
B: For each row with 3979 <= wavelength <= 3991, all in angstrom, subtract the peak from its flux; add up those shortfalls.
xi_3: -0.18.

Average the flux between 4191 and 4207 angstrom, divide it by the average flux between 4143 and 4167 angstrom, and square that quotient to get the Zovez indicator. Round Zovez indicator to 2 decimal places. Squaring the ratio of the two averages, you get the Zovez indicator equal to 0.98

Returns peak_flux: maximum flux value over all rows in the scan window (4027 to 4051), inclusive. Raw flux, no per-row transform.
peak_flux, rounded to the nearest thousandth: 1.960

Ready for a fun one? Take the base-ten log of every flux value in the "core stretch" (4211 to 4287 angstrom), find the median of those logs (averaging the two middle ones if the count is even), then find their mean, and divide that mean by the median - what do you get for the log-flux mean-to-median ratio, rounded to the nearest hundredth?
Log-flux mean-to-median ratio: 1.00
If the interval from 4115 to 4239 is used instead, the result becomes 1.00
